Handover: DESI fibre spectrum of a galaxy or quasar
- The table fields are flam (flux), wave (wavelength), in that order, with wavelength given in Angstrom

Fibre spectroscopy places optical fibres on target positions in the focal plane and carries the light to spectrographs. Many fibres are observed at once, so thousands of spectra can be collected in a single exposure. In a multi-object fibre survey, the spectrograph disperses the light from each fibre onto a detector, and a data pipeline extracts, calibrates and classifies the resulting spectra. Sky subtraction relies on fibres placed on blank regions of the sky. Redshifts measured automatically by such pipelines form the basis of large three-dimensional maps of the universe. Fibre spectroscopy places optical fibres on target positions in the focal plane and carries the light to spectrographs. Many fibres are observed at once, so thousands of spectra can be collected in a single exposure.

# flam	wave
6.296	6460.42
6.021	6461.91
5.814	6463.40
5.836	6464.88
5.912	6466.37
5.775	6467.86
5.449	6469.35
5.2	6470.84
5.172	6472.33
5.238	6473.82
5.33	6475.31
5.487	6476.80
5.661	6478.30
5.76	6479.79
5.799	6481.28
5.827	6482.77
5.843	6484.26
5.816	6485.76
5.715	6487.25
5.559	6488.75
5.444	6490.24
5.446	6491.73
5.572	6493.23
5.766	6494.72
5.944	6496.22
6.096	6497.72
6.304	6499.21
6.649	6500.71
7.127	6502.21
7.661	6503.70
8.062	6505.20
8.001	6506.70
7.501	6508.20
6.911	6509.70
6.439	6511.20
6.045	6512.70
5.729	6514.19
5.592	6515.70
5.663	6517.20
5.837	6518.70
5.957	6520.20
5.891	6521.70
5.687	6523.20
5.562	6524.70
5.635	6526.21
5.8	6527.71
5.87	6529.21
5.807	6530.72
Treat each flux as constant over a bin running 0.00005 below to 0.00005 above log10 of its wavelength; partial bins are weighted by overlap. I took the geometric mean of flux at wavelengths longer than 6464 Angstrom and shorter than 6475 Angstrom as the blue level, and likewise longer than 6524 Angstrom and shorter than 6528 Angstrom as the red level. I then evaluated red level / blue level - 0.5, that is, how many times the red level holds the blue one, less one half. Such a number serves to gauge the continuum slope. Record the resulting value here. 0.529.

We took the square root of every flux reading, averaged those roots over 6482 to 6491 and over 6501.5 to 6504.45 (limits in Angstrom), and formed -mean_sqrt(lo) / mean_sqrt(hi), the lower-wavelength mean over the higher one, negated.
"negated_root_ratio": -0.88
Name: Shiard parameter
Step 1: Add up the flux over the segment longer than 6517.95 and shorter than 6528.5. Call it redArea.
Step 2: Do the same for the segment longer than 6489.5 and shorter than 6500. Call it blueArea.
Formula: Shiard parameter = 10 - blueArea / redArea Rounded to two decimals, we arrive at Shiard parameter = 9.00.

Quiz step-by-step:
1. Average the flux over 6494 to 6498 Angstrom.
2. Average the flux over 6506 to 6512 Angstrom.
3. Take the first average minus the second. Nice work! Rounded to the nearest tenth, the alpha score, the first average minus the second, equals -1.3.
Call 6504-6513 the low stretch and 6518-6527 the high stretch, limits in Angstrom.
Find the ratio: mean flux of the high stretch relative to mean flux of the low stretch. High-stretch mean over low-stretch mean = 0.80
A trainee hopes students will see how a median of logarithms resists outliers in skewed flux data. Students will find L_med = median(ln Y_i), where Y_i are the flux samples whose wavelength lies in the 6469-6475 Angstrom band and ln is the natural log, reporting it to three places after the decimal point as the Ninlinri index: 1.652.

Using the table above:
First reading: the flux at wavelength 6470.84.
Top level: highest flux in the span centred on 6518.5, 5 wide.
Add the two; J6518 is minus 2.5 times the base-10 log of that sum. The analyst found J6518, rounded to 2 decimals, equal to -2.62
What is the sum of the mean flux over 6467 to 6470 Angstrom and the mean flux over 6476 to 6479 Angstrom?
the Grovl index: 11.2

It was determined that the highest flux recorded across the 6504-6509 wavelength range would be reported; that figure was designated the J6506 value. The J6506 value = 8.062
